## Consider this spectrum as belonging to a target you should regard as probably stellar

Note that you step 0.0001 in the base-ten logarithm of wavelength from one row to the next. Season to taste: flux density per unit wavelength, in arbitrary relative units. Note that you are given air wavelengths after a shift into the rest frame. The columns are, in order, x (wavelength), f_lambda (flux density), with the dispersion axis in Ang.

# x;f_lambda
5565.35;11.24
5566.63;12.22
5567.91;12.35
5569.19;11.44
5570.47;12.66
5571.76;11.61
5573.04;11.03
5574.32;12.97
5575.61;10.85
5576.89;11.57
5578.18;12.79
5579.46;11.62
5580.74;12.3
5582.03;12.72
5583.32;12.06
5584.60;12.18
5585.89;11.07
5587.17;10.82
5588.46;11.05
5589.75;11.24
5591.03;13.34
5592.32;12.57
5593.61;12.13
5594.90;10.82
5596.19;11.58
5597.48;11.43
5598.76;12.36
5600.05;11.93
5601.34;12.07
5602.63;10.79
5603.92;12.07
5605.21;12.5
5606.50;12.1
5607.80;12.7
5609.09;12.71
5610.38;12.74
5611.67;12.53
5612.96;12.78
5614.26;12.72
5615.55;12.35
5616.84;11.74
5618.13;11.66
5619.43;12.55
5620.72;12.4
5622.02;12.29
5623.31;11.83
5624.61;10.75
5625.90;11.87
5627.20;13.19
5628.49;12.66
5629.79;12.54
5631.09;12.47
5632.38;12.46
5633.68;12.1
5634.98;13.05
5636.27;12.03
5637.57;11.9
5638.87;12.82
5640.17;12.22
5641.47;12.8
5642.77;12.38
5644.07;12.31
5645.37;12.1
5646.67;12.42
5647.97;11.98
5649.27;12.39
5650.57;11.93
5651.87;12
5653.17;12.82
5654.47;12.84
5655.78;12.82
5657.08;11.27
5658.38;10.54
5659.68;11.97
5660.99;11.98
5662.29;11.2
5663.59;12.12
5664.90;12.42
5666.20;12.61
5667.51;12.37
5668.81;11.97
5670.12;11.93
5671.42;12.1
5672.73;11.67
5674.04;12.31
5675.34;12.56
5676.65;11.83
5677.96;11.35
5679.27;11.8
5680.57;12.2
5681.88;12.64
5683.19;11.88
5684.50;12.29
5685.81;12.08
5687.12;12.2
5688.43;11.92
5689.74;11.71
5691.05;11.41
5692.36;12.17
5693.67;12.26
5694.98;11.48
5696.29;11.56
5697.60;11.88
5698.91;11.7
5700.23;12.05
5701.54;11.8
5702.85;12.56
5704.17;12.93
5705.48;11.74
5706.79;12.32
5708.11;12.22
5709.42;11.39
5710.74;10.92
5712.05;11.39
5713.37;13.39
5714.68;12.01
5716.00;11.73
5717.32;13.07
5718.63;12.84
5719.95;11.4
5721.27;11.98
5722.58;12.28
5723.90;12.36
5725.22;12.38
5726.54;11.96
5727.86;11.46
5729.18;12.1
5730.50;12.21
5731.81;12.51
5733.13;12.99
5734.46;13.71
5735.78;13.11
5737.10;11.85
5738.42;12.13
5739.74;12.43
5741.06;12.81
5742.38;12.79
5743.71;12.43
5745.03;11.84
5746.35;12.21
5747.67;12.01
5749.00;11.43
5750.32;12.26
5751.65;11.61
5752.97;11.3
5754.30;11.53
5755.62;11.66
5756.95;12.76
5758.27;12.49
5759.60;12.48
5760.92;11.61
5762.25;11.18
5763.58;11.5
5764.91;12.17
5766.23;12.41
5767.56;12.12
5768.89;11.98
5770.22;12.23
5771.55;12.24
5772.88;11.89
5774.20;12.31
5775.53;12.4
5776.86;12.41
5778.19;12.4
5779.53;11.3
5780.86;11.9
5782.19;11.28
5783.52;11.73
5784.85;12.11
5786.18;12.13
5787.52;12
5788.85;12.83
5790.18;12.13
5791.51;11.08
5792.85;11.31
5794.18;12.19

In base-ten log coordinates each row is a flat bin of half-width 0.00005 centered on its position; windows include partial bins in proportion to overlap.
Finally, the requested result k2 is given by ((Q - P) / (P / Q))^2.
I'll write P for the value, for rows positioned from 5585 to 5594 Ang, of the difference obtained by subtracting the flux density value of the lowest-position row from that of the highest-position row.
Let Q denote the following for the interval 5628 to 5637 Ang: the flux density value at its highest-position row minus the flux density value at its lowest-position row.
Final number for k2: 1.0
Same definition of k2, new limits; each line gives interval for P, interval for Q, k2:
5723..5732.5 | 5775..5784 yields 13.4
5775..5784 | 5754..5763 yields 0.0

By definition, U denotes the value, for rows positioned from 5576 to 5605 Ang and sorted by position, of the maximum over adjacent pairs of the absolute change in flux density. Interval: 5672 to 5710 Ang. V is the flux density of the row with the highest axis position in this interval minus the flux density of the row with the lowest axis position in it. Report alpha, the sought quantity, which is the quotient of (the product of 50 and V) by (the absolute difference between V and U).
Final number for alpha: -6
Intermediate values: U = 2.10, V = -0.28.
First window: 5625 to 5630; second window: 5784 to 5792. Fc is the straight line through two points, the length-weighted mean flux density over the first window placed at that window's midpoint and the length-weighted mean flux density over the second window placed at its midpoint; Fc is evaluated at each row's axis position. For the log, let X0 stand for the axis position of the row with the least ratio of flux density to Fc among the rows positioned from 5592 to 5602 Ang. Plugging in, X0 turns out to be 5594.90 Ang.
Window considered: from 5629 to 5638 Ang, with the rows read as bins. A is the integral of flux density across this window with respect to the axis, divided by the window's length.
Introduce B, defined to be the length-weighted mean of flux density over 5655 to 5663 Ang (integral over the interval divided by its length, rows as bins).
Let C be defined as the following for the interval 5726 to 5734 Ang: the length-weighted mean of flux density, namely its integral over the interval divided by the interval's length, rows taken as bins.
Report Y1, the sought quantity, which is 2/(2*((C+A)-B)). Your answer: 0.077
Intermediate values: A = 12.38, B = 11.7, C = 12.2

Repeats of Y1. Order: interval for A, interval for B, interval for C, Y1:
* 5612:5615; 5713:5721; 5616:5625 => 0.081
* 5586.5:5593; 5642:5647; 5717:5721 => 0.084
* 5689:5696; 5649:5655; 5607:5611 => 0.083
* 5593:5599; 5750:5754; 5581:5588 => 0.085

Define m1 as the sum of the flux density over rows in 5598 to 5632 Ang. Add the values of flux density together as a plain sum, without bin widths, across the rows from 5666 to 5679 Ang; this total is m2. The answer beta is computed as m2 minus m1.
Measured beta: -198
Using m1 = 318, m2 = 121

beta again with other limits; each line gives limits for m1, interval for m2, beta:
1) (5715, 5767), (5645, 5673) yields -210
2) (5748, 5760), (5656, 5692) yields 215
